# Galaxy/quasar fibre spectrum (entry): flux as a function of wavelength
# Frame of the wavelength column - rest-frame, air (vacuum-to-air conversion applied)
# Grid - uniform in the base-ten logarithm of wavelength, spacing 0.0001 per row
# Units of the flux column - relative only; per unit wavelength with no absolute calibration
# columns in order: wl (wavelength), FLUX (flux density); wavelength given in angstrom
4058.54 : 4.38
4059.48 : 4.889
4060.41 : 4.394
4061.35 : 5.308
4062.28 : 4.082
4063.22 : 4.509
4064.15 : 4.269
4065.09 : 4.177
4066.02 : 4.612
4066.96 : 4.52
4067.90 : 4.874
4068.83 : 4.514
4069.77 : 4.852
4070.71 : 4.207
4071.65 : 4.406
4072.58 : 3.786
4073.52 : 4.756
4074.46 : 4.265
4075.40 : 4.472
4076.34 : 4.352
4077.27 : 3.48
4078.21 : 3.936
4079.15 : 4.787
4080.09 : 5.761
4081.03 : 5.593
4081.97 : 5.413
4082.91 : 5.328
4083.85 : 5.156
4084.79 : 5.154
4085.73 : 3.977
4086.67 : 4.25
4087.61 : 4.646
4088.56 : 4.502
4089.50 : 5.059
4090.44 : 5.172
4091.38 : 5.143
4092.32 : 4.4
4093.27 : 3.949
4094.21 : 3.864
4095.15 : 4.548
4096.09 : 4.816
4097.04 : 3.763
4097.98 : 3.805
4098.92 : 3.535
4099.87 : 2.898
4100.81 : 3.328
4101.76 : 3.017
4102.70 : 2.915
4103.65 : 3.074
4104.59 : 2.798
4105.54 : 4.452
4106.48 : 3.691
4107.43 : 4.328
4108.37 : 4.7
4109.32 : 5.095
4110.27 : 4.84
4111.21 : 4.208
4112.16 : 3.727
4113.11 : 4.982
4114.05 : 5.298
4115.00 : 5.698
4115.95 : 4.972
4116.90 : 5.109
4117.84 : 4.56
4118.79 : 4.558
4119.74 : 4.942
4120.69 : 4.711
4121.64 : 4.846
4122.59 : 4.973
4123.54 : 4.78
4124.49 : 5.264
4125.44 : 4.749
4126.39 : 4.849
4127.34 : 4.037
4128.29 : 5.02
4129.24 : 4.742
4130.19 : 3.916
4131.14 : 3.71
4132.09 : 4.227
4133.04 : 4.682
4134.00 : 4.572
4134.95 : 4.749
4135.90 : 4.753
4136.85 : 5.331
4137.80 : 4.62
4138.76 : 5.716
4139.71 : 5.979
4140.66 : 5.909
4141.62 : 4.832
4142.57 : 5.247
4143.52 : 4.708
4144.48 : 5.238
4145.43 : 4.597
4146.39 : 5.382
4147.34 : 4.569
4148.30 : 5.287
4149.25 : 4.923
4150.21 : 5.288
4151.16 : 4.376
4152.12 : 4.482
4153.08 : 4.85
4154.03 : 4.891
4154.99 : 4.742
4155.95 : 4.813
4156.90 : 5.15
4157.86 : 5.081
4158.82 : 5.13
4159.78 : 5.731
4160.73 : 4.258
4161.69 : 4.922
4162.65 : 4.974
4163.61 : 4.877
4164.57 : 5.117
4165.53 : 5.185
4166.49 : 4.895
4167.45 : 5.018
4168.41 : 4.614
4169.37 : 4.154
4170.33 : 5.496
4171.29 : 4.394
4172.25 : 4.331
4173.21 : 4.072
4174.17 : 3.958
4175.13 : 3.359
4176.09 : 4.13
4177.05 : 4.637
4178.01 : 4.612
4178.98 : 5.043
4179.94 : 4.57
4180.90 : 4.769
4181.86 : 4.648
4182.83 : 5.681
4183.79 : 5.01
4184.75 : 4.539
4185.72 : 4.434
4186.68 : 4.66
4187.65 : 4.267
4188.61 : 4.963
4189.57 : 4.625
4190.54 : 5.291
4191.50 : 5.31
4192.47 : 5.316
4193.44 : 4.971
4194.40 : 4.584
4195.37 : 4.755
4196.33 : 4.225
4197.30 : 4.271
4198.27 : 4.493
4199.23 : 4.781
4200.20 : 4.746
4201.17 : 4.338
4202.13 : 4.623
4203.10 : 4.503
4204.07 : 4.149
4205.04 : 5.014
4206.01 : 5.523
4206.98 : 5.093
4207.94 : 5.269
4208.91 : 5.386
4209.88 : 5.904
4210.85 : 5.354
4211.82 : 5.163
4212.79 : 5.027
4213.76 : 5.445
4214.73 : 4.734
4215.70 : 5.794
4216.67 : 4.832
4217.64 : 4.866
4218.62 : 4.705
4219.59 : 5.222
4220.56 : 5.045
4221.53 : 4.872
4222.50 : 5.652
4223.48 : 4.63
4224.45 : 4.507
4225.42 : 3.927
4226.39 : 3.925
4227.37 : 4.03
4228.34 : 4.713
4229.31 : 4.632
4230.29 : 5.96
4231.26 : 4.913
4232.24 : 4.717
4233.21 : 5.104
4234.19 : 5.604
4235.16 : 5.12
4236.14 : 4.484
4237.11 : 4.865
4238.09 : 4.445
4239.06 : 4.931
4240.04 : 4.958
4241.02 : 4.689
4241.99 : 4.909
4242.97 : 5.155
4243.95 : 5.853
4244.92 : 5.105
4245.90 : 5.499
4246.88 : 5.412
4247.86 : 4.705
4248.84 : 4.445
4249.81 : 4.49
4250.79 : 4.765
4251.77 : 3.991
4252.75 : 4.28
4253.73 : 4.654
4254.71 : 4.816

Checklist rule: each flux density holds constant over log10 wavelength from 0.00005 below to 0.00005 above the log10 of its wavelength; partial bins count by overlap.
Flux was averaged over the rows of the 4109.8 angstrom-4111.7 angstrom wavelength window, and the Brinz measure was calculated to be 4.5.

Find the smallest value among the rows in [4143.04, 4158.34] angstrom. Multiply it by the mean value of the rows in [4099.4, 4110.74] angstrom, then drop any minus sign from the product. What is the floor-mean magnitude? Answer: 16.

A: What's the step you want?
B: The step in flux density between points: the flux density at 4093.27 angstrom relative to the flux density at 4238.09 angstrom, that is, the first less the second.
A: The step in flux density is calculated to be -0.5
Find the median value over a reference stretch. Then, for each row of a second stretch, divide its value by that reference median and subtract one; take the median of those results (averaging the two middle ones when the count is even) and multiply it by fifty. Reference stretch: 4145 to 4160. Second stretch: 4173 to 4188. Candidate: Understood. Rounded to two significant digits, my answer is -3.2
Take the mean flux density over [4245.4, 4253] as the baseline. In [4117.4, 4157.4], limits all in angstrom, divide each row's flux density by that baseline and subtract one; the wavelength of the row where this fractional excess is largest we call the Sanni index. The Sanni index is 4139.71 angstrom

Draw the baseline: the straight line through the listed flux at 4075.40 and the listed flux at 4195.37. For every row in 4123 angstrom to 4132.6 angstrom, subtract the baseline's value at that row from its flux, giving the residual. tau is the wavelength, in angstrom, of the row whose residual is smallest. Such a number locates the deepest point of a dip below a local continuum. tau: 4131.14 angstrom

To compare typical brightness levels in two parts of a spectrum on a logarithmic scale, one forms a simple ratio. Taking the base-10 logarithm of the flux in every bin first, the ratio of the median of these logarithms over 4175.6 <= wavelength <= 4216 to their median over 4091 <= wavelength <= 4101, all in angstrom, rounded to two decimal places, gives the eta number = 1.15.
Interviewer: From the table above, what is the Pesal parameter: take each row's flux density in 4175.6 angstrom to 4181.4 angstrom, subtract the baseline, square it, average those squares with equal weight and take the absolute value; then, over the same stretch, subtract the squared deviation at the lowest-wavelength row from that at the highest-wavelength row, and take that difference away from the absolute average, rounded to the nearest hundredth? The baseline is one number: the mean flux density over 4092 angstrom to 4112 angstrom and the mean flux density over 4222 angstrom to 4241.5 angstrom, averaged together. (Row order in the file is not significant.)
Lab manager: 0.02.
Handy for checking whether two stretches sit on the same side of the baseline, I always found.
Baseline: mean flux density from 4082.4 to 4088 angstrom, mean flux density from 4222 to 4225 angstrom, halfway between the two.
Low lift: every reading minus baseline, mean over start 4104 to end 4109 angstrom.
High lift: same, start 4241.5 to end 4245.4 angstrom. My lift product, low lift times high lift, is -0.35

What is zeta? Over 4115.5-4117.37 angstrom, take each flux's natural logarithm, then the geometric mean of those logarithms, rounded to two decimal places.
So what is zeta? 1.62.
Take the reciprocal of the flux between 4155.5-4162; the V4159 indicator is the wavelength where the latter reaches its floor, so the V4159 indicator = 4159.78 angstrom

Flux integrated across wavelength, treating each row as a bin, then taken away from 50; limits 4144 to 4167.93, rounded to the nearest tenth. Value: -68.4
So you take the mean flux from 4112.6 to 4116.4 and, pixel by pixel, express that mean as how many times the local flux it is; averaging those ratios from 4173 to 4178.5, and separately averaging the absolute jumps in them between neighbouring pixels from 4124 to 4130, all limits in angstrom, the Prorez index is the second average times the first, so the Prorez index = 0.17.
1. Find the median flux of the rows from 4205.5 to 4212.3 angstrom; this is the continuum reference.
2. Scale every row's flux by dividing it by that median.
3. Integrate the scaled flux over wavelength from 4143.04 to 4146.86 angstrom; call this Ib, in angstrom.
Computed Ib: 3.55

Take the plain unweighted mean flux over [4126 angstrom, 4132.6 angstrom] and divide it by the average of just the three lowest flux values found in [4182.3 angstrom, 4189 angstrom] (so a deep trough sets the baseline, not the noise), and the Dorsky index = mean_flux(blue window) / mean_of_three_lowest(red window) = 1.0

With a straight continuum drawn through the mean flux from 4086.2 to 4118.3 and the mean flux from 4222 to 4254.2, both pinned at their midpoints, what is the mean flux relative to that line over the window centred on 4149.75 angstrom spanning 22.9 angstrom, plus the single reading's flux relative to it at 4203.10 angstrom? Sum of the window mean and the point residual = 0.41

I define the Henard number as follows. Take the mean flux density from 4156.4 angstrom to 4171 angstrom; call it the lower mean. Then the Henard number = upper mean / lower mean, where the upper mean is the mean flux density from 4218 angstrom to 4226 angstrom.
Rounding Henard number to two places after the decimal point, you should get 0.97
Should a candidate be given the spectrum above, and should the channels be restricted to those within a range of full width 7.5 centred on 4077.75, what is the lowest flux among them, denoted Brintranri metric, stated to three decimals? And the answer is 3.480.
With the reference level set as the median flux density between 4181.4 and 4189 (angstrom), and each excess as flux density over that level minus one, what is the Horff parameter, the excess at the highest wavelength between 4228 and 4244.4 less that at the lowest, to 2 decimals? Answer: 0.24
